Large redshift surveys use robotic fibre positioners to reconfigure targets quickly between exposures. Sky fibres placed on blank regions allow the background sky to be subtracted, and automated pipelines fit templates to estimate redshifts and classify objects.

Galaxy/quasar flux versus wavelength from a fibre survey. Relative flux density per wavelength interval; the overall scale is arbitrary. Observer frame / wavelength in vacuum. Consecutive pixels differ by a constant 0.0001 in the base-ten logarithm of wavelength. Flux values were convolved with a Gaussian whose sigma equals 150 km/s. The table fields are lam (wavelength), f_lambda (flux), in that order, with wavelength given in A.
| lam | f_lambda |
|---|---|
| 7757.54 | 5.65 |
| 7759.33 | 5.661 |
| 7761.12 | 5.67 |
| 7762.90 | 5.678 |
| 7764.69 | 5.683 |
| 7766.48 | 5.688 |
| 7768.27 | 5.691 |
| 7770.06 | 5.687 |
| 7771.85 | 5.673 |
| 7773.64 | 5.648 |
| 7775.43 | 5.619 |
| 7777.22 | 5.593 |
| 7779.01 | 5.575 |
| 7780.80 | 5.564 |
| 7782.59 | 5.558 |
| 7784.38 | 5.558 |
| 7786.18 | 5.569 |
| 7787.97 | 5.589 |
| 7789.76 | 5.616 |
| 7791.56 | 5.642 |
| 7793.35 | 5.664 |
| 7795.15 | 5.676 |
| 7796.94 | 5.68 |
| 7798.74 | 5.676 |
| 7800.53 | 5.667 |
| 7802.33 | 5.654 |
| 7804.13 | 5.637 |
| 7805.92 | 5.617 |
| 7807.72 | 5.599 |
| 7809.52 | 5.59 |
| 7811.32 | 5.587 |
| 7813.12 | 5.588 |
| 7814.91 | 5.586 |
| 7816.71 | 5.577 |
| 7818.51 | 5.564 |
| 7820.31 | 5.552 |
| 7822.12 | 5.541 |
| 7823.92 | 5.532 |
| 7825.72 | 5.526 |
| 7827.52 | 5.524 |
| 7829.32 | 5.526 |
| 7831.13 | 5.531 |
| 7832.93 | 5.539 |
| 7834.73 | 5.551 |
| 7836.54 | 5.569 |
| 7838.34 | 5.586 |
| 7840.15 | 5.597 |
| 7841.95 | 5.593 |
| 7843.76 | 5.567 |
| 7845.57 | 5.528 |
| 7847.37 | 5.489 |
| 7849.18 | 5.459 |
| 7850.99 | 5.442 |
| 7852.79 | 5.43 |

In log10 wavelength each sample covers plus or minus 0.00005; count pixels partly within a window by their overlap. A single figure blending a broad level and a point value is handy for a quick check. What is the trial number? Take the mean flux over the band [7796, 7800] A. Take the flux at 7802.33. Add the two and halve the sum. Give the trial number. 5.67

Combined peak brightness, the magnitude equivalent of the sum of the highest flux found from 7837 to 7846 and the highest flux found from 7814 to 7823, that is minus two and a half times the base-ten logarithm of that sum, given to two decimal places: -2.62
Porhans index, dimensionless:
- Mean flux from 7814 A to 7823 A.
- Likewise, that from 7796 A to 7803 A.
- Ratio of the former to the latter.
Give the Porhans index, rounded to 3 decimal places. 0.981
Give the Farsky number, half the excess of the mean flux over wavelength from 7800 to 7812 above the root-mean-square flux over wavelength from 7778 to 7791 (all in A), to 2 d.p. 0.02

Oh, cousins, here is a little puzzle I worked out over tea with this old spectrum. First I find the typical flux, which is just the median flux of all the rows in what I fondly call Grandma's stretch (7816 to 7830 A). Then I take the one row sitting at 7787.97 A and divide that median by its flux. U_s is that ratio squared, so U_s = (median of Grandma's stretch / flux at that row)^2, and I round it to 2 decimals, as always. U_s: 0.98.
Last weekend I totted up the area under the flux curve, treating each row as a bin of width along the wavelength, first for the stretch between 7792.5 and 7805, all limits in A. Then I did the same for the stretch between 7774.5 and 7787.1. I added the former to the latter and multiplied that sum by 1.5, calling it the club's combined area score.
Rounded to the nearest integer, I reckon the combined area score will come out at 212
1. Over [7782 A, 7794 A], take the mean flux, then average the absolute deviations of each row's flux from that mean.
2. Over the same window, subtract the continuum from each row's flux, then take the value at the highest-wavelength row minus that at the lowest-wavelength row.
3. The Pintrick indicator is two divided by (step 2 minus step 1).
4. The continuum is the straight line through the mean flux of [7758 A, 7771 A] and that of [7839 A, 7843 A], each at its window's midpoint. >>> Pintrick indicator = 24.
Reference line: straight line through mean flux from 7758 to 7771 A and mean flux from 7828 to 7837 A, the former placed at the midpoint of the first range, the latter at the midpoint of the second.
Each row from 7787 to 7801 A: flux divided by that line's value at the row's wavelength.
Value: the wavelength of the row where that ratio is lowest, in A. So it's 7787.97 A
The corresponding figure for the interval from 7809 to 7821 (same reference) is 7820.31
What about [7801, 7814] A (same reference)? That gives 7809.52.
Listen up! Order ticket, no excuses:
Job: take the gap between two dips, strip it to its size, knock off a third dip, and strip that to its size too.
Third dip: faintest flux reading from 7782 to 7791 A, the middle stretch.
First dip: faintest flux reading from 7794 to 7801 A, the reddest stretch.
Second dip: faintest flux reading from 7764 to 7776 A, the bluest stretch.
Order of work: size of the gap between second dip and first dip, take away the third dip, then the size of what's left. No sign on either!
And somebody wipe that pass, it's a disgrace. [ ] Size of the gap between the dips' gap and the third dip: 5.510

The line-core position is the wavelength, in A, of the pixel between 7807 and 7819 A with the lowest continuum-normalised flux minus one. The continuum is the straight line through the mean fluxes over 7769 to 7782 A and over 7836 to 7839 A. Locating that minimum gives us 7818.51 A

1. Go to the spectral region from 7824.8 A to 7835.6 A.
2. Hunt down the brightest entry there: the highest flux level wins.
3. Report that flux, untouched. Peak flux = 5.551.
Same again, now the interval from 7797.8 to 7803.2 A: 5.676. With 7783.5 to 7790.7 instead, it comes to 5.616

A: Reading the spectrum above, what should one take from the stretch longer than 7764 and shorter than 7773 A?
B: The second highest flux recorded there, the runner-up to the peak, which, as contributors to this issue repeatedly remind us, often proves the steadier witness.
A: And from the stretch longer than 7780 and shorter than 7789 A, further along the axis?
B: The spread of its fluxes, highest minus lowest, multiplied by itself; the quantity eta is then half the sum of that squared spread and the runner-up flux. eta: 2.84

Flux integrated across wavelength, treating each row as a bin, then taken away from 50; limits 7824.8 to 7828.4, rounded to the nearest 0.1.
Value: 30.1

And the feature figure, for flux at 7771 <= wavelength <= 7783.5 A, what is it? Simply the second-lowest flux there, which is 5.564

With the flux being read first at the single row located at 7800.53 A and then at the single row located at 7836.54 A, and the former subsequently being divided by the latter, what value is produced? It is 1.02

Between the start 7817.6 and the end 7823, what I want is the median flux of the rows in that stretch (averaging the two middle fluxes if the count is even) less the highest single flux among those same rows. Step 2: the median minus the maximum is -0.012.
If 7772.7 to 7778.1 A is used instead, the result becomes -0.029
